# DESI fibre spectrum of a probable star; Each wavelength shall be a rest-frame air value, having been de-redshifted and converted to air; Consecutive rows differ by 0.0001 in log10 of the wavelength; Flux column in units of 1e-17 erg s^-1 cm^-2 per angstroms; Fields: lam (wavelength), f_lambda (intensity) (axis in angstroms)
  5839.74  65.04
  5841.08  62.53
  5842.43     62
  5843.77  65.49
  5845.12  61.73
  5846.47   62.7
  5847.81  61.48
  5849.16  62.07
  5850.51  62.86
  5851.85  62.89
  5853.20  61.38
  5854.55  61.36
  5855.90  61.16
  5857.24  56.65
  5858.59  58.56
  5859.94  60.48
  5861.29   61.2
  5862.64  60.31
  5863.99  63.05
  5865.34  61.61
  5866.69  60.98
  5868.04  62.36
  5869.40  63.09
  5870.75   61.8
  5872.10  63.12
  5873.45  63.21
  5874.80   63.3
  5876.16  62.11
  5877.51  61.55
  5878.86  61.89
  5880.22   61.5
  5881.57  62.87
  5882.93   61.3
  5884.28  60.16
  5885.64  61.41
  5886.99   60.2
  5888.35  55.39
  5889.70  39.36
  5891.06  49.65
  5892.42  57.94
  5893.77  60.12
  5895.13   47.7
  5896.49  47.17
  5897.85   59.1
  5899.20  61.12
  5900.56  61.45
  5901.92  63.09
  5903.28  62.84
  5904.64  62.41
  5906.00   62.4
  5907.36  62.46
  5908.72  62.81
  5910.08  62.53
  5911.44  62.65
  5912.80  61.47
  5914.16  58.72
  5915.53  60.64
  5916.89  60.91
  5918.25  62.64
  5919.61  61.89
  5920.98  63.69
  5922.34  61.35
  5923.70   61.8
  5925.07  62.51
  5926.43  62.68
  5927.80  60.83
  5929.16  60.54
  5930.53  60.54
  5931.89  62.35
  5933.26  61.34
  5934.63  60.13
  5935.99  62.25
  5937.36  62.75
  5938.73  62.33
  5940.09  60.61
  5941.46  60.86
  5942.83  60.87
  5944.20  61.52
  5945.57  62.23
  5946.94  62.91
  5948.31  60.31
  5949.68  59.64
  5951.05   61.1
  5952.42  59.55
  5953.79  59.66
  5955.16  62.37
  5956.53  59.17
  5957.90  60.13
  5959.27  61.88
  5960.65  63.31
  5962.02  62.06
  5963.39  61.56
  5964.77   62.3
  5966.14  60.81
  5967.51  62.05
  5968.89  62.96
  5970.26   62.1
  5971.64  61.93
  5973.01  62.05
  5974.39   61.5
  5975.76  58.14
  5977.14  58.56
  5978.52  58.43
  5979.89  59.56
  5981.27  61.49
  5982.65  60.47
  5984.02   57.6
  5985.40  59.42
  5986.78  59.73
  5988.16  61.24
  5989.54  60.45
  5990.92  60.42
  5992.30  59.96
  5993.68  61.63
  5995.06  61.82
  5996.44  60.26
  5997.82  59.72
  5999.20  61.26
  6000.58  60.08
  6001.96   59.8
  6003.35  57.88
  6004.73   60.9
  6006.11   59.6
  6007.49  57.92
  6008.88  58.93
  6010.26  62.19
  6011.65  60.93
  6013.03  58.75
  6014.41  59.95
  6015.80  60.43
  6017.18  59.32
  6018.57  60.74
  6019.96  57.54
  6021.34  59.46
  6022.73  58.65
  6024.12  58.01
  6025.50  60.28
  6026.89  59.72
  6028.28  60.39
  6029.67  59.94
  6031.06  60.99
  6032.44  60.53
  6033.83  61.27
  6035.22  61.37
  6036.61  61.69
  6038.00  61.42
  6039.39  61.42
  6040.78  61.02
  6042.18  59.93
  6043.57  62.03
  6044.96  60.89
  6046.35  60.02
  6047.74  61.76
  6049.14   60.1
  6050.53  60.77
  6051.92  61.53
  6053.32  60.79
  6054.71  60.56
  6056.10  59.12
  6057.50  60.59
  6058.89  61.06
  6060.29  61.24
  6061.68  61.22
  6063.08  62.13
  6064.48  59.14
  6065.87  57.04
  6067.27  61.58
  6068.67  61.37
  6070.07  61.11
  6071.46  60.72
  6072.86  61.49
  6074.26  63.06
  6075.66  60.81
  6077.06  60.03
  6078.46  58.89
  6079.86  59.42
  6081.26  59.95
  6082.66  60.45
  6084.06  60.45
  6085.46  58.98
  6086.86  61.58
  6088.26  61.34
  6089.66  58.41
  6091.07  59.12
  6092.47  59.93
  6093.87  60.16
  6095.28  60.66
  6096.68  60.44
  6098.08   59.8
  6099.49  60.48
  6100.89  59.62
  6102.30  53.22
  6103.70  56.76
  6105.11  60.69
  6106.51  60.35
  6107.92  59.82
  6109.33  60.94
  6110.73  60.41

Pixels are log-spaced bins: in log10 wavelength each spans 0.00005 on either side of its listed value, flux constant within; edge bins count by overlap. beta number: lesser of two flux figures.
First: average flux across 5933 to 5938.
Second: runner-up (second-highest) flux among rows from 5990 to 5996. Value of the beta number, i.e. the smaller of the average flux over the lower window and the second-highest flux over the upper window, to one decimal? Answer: 61.6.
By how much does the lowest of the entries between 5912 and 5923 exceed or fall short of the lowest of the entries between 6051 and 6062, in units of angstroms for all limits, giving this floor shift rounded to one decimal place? -0.4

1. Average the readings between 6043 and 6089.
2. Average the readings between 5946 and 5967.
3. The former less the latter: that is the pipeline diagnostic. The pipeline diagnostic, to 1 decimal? -0.5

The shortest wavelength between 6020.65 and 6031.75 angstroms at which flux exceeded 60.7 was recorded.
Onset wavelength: 6031.06 angstroms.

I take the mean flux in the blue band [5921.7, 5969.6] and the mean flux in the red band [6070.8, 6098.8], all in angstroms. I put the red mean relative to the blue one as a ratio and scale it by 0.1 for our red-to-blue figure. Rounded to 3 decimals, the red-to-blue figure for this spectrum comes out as 0.098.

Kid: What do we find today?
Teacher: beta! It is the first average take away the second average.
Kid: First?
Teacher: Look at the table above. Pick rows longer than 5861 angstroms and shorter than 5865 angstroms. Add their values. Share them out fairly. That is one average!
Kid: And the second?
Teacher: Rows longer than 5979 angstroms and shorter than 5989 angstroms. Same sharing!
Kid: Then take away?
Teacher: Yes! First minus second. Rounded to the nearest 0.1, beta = 1.6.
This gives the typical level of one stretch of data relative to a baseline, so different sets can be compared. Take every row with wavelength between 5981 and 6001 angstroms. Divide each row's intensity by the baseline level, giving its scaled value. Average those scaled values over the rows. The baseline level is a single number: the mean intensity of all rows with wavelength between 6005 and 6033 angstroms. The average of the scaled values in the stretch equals 1.01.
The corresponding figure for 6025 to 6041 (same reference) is 1.02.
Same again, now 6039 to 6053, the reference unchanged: 1.02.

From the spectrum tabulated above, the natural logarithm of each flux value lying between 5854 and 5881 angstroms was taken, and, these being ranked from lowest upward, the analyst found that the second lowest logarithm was 4.07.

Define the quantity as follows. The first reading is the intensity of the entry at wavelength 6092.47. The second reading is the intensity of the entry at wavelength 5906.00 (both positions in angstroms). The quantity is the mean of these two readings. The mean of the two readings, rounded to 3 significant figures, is 61.2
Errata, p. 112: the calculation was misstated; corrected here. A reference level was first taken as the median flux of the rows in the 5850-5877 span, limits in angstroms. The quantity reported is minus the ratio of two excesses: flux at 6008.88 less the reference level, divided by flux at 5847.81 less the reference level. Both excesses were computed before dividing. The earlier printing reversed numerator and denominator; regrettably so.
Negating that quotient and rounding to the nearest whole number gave -12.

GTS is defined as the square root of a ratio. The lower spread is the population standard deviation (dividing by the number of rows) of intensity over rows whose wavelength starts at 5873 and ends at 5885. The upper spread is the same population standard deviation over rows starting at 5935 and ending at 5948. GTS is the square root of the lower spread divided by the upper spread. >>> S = 1.1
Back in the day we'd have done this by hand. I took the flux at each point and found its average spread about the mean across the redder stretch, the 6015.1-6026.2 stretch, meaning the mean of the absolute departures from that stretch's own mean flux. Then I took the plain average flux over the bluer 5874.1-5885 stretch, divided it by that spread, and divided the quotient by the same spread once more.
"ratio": 72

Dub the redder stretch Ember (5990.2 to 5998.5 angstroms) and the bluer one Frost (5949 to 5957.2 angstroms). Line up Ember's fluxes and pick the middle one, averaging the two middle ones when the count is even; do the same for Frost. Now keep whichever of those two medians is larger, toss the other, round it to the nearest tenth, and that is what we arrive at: 60.3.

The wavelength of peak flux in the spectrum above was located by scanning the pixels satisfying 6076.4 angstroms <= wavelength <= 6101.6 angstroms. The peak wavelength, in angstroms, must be 6086.86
